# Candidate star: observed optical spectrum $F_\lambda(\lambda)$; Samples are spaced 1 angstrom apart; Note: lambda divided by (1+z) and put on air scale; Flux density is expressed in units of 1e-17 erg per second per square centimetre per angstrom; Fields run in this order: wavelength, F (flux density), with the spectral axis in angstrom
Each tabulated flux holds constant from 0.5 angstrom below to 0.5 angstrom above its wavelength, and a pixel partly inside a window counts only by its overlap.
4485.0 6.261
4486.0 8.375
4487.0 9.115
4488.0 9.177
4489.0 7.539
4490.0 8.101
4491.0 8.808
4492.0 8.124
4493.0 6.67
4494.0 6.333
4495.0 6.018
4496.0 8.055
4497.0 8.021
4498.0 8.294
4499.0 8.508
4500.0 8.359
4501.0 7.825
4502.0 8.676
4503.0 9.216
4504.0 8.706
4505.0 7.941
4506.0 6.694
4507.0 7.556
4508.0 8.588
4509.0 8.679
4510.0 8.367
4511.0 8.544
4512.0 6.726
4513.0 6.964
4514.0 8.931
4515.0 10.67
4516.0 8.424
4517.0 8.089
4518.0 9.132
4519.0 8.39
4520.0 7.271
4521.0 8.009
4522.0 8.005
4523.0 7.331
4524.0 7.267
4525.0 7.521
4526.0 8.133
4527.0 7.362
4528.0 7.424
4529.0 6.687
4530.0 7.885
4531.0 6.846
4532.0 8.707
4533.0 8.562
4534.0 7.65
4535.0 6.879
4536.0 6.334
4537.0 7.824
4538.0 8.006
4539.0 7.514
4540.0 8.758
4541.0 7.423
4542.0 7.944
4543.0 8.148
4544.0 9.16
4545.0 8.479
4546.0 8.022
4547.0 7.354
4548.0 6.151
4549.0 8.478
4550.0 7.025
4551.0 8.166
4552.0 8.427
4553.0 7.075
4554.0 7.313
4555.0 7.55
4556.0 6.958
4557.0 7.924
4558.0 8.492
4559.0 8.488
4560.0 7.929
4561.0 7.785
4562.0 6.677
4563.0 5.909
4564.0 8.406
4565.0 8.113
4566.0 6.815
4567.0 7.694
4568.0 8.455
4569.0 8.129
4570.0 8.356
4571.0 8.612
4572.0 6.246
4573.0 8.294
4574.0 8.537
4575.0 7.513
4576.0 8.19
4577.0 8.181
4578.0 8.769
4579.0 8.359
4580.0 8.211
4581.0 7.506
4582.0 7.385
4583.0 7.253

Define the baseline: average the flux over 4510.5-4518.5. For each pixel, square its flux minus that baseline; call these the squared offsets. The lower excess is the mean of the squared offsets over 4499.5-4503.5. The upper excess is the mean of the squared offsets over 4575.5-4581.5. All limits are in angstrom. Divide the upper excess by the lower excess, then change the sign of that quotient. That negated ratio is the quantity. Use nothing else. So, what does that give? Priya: -0.7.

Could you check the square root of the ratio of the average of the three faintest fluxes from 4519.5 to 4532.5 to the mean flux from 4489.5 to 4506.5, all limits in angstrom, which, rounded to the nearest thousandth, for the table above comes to 0.937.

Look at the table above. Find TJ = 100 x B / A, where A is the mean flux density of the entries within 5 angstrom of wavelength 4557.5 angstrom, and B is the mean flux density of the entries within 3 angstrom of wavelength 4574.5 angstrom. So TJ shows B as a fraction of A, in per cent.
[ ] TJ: 103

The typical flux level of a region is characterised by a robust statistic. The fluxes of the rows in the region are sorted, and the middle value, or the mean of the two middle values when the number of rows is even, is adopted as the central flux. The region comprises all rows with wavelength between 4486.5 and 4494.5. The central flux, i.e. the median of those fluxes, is 8.11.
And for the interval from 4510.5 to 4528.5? 8.01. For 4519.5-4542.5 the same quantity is 7.52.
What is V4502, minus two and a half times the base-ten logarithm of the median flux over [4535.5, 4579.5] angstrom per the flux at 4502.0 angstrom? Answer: 0.086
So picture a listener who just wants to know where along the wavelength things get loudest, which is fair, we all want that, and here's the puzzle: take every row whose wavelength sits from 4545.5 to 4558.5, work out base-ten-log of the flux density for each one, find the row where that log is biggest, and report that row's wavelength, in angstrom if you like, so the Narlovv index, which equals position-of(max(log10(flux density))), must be 4558.0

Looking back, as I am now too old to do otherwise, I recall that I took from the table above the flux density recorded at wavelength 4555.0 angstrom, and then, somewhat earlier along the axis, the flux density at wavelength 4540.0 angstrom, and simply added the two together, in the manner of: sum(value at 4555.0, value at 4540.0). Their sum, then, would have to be 16.31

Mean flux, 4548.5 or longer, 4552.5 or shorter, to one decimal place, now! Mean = 8.0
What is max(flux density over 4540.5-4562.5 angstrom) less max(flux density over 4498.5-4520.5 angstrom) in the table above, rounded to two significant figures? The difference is -1.5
